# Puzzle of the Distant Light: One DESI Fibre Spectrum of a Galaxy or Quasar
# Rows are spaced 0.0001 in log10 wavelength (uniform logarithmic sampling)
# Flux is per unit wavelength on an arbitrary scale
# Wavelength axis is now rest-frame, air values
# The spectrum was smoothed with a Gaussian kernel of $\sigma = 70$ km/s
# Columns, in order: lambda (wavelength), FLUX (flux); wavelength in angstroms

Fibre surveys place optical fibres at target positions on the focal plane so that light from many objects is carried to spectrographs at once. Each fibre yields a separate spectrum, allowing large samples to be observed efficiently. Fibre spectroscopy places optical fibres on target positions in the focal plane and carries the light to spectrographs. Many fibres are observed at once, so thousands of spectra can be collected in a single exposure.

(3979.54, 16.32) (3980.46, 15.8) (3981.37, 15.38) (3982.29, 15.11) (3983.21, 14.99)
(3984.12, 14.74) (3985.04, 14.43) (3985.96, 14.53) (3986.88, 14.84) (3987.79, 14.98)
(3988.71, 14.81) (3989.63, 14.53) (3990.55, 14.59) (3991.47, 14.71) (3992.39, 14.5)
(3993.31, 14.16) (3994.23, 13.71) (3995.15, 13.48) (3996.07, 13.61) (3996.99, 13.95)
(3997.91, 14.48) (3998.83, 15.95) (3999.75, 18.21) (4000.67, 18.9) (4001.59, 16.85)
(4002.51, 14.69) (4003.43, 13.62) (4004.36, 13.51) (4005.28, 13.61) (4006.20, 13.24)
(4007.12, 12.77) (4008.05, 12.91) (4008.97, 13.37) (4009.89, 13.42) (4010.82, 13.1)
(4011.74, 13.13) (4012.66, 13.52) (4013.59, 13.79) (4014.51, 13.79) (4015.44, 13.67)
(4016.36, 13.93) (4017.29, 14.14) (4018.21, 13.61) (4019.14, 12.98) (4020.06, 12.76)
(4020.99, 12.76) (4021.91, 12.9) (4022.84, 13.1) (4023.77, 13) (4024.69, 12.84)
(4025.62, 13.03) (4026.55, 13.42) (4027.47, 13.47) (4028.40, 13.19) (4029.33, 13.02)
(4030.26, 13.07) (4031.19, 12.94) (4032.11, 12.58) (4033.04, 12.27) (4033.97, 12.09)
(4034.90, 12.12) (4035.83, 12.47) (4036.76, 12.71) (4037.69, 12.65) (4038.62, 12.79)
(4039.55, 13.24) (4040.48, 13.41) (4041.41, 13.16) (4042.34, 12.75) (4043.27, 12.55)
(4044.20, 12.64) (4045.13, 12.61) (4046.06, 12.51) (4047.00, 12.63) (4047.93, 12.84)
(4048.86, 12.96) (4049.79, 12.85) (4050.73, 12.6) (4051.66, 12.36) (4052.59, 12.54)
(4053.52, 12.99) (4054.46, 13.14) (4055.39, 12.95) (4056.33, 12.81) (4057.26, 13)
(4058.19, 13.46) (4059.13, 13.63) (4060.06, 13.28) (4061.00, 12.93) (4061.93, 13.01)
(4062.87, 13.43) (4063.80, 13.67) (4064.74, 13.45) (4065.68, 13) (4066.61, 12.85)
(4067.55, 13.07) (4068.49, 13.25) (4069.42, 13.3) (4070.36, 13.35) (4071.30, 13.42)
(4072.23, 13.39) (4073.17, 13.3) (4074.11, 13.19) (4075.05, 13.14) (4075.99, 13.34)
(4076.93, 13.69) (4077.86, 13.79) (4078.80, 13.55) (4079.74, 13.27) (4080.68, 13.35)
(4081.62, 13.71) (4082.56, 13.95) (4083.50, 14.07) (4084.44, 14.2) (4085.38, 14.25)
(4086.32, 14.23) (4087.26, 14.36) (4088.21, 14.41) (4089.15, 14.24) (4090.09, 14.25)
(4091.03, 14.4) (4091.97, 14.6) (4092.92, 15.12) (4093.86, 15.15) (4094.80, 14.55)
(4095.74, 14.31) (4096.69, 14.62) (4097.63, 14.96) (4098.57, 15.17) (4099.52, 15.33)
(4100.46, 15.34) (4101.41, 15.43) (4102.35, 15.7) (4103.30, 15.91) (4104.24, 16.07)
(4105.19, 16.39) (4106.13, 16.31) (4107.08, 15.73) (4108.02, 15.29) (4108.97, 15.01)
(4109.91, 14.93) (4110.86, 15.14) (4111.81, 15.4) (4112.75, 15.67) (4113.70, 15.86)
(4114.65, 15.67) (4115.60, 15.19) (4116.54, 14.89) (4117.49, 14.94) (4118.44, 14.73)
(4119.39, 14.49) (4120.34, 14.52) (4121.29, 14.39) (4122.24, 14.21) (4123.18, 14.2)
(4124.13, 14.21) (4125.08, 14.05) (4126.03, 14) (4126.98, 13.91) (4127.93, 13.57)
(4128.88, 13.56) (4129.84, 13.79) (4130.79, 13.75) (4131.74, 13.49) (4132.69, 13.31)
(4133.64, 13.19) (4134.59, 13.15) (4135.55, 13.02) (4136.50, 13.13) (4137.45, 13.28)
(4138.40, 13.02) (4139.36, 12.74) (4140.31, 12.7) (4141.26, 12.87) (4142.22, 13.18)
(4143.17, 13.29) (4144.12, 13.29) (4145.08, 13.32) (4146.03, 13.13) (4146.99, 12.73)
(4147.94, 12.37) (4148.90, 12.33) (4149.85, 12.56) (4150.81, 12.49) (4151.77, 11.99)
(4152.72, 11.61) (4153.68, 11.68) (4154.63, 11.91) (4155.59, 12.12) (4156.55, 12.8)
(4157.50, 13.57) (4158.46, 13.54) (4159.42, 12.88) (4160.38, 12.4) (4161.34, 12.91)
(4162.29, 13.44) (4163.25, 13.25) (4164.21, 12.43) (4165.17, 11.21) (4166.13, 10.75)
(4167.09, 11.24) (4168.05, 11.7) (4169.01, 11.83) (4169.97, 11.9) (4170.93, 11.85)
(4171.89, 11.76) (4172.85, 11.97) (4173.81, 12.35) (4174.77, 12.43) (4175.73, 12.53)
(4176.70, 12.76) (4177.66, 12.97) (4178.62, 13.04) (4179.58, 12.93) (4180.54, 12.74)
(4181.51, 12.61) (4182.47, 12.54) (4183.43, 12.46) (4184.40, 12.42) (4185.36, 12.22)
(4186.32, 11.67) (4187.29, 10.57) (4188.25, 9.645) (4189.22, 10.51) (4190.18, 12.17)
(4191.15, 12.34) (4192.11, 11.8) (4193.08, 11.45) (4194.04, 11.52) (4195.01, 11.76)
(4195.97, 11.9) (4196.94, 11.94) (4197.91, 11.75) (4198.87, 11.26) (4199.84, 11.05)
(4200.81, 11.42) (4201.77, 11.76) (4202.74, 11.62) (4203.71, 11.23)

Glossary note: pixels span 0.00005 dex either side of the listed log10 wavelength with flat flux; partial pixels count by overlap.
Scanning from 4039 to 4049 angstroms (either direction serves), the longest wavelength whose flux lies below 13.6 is 4048.86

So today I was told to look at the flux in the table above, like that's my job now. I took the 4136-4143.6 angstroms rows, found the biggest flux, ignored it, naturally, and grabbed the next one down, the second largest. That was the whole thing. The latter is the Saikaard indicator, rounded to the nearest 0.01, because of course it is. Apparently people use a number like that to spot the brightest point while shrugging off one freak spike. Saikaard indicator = 13.28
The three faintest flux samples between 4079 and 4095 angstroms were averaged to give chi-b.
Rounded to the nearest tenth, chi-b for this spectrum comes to 13.4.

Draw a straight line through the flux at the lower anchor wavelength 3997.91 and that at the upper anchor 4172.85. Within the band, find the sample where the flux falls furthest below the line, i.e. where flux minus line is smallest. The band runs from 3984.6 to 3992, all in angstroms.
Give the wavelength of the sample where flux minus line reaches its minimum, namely 3985.04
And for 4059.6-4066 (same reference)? 4061.00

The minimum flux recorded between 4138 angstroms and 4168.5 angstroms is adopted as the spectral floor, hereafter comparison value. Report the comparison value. 10.75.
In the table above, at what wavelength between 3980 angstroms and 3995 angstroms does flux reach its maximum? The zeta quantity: 3980.46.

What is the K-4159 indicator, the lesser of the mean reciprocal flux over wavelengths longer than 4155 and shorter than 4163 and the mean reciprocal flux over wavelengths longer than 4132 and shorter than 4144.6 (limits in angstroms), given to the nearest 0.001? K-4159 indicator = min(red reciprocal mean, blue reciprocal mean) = 0.076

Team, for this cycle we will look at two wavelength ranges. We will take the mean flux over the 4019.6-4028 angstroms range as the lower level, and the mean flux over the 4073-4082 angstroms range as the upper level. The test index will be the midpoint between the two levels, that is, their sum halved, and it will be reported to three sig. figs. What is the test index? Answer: 13.2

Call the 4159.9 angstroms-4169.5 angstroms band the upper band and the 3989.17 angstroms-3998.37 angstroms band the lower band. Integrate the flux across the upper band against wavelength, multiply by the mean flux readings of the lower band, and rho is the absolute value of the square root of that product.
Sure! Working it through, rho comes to 41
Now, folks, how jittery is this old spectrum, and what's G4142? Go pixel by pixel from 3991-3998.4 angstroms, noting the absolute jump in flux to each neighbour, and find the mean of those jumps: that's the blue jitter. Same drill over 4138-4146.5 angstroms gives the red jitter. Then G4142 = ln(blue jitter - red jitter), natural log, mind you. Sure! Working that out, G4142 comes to -1.7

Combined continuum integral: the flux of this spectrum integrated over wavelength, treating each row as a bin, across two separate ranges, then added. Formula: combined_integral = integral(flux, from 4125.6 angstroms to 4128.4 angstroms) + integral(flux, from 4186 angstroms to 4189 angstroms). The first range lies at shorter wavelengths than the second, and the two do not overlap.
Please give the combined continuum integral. 70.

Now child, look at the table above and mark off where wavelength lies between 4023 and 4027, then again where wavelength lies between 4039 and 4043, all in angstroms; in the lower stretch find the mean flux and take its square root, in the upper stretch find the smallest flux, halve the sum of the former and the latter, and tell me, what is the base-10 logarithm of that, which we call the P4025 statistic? 0.913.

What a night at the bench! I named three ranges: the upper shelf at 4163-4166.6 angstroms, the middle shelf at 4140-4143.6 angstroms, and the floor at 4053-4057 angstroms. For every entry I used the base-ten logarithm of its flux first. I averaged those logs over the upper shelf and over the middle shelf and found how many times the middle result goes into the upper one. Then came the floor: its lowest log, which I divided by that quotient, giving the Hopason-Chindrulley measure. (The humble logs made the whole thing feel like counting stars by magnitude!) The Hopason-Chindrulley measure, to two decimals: 1.15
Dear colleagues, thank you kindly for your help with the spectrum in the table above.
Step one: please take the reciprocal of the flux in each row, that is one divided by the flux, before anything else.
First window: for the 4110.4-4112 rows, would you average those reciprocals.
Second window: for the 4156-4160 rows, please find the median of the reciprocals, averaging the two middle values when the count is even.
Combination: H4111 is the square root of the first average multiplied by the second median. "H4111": 0.0704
